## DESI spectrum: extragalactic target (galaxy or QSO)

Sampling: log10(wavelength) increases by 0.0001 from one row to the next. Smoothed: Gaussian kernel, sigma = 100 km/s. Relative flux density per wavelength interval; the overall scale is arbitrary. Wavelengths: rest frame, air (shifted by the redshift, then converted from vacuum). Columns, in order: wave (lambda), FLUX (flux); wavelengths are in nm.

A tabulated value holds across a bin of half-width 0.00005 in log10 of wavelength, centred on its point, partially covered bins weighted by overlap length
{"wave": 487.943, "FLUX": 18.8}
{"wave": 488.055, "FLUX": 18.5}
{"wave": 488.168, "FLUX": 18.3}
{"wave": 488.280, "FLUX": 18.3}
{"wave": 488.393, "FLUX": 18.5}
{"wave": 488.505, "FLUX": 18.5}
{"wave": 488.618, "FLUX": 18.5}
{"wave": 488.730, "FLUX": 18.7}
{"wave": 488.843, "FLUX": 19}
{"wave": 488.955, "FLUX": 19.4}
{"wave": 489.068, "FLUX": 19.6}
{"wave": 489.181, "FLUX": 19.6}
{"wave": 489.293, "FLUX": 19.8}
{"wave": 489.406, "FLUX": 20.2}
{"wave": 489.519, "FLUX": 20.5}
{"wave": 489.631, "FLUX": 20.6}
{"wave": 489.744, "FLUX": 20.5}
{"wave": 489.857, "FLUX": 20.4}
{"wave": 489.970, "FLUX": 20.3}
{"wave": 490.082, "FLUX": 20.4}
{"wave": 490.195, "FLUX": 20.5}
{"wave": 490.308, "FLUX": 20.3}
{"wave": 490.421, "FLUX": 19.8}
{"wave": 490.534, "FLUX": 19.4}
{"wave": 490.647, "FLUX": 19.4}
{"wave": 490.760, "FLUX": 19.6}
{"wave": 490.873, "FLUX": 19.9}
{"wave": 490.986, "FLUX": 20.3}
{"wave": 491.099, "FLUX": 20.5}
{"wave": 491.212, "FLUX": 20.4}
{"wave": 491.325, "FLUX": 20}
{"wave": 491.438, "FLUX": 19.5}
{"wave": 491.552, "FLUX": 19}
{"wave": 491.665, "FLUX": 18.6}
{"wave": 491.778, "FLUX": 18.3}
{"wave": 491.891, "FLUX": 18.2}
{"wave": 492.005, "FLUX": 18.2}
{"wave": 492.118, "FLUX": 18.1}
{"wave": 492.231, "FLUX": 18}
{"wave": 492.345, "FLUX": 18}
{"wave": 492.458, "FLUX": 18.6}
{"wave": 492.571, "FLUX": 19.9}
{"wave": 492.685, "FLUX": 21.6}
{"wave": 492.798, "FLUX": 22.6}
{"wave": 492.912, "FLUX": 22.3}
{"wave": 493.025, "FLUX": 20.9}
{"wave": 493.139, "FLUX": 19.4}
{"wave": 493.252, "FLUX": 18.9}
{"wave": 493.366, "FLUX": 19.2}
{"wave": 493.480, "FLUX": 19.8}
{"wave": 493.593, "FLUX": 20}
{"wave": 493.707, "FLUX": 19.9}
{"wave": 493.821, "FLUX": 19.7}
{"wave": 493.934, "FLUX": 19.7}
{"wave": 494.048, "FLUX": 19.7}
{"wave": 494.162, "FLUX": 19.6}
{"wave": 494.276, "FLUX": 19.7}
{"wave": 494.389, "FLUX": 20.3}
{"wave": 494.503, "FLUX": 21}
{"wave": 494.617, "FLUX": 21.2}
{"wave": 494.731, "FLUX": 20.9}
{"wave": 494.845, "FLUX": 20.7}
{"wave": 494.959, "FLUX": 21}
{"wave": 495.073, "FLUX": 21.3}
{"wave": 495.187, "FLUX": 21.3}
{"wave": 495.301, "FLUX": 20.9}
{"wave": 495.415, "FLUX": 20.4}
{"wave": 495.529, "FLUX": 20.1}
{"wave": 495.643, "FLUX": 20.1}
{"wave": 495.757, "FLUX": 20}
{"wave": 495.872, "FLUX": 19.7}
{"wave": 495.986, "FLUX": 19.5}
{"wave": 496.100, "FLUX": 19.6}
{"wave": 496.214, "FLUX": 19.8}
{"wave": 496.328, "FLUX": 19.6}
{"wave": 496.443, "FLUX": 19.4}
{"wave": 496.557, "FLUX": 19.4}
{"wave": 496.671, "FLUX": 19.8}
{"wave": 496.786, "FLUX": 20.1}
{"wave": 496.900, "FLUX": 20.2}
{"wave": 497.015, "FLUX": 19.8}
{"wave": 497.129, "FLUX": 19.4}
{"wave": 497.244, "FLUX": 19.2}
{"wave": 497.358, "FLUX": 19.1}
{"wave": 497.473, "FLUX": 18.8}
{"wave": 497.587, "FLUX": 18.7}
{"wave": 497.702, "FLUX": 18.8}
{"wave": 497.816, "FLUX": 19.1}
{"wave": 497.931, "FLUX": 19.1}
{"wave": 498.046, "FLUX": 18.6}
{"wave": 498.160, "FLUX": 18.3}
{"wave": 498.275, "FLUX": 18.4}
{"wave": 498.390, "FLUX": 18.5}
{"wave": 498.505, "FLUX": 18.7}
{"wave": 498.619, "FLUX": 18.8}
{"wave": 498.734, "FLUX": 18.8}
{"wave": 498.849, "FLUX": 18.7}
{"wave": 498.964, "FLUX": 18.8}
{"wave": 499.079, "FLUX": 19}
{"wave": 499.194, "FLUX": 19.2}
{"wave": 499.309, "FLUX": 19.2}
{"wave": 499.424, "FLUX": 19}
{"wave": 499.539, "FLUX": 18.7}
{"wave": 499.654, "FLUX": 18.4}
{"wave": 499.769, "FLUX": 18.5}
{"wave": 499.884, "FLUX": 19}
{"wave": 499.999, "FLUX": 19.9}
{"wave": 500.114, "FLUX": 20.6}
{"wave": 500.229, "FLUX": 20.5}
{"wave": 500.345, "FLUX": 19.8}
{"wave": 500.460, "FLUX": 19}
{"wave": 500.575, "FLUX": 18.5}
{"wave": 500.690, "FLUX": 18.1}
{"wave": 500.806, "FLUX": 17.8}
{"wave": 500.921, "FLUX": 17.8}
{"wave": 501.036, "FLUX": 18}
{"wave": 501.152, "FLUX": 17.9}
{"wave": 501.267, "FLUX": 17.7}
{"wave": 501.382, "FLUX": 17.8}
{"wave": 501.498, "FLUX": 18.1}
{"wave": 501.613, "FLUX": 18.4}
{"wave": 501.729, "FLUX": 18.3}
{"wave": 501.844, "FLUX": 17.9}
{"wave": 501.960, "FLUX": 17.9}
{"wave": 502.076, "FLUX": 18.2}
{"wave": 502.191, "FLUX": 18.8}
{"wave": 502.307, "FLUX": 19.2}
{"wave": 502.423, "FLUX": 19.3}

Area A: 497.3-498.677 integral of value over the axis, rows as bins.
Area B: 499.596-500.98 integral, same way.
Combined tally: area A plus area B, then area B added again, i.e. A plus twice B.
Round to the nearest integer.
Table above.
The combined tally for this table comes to 78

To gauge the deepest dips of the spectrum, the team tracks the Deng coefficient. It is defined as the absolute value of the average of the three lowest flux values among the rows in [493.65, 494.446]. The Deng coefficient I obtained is 19.7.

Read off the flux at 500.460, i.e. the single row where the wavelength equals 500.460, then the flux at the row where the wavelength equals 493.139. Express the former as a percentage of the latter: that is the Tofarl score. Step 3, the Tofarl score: 97.9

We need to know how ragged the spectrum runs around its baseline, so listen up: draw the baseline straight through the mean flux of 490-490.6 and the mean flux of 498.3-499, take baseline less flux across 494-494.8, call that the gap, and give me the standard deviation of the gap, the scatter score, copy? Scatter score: 0.7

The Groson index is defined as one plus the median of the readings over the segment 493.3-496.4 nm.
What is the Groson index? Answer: 21.0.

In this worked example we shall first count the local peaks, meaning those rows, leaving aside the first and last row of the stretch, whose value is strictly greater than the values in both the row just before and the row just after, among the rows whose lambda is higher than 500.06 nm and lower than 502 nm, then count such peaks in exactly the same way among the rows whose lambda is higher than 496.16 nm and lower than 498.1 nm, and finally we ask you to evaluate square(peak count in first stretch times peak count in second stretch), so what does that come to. 4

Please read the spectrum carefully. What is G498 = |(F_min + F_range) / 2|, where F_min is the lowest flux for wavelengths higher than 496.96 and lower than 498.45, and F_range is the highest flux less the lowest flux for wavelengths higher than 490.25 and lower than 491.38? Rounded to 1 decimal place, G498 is 9.7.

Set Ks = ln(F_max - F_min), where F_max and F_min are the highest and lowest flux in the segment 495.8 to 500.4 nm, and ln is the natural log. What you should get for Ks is 0.83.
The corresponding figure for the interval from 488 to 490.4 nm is 0.83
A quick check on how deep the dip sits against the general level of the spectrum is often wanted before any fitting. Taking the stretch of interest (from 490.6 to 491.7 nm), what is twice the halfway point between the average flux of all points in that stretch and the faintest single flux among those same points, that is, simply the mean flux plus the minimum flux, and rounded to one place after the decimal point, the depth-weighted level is 38.3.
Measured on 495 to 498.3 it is 37.9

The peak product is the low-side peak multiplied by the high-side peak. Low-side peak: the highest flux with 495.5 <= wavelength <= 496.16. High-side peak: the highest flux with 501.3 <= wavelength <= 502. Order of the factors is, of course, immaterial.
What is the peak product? 370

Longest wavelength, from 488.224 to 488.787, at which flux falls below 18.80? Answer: 488.730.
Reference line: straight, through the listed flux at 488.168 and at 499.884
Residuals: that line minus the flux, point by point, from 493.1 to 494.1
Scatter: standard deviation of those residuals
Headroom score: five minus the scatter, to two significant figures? 4.7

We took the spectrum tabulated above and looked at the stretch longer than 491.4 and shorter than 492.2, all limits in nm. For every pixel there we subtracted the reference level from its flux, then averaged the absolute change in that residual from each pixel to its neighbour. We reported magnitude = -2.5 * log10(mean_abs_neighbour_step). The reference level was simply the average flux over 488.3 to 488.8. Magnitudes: 1.6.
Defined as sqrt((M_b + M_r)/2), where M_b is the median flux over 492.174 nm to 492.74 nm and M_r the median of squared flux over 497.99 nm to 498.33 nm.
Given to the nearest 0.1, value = 13.4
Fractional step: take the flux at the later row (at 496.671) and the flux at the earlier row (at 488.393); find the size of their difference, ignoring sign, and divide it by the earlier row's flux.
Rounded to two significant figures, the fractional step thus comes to 0.070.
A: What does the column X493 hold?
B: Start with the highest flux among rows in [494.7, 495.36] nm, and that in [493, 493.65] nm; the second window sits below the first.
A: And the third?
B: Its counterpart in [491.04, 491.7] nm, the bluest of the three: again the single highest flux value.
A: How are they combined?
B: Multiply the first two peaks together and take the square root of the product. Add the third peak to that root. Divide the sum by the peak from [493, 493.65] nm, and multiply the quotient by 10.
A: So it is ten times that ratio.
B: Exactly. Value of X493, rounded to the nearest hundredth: 19.90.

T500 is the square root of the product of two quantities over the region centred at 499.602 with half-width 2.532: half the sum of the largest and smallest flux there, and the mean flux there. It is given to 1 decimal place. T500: 18.9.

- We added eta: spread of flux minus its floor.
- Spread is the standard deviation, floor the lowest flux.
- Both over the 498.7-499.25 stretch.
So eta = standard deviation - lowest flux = -18.5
